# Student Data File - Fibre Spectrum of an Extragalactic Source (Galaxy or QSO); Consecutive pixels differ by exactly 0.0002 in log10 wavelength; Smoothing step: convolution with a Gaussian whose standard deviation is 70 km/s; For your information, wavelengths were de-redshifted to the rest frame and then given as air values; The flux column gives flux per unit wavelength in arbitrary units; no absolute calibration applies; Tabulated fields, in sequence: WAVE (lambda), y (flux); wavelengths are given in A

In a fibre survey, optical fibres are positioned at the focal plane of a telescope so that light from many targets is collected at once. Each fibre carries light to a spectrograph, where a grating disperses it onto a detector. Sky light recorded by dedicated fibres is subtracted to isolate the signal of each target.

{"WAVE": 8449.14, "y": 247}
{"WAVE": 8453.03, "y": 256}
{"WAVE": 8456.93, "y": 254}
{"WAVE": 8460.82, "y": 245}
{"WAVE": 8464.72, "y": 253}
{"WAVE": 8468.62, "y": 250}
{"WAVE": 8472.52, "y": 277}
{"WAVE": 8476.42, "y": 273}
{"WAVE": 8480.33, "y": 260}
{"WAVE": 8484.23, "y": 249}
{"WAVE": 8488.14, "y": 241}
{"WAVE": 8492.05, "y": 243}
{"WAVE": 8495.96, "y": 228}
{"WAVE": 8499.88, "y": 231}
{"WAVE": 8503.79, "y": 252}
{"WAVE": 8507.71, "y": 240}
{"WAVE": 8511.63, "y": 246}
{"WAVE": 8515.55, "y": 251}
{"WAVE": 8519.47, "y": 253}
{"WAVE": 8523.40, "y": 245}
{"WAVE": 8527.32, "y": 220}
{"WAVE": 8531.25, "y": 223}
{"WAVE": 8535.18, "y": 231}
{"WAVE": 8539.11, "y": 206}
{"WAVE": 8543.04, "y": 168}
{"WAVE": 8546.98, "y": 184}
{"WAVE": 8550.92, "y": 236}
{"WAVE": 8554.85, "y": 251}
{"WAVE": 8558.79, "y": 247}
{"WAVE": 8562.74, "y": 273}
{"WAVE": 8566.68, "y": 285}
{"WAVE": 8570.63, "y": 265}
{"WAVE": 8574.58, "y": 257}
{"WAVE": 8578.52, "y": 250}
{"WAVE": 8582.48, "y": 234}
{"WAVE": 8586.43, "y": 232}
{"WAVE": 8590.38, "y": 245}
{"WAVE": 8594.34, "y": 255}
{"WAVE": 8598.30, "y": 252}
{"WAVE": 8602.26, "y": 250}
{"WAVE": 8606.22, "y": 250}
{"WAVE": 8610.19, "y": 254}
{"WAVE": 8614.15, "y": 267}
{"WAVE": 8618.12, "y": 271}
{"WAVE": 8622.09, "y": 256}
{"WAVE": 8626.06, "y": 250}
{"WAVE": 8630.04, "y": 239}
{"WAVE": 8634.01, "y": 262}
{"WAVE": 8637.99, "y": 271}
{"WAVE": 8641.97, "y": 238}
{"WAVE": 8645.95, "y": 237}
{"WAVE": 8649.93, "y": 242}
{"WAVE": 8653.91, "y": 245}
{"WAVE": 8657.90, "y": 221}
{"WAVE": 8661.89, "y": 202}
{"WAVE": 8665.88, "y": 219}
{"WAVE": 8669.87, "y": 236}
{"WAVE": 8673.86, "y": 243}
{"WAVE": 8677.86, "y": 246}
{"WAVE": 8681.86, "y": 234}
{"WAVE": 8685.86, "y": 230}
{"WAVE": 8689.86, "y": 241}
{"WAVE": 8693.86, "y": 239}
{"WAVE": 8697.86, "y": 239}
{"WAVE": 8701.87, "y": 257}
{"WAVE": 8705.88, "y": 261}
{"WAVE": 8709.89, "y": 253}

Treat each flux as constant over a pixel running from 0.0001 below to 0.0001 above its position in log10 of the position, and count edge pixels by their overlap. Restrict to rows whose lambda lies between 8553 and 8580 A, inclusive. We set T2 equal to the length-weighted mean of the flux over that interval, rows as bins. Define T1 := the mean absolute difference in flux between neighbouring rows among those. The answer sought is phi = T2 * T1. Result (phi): 3355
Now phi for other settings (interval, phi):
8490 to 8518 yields 2498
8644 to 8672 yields 3244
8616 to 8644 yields 4127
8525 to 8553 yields 4980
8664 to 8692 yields 2121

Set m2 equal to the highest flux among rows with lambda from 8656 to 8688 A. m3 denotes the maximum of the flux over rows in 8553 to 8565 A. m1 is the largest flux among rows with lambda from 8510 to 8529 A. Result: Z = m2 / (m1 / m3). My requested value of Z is 265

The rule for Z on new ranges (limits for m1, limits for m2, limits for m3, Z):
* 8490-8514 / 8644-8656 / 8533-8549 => 225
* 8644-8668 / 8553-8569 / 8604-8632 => 315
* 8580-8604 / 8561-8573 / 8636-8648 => 303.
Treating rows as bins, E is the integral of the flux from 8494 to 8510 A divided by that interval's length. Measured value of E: 238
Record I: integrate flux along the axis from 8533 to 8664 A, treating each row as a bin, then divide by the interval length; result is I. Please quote 243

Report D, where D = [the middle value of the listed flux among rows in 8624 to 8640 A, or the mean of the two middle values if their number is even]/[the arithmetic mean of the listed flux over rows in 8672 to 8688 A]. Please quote 1.07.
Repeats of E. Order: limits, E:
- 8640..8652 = 239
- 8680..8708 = 243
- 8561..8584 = 261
